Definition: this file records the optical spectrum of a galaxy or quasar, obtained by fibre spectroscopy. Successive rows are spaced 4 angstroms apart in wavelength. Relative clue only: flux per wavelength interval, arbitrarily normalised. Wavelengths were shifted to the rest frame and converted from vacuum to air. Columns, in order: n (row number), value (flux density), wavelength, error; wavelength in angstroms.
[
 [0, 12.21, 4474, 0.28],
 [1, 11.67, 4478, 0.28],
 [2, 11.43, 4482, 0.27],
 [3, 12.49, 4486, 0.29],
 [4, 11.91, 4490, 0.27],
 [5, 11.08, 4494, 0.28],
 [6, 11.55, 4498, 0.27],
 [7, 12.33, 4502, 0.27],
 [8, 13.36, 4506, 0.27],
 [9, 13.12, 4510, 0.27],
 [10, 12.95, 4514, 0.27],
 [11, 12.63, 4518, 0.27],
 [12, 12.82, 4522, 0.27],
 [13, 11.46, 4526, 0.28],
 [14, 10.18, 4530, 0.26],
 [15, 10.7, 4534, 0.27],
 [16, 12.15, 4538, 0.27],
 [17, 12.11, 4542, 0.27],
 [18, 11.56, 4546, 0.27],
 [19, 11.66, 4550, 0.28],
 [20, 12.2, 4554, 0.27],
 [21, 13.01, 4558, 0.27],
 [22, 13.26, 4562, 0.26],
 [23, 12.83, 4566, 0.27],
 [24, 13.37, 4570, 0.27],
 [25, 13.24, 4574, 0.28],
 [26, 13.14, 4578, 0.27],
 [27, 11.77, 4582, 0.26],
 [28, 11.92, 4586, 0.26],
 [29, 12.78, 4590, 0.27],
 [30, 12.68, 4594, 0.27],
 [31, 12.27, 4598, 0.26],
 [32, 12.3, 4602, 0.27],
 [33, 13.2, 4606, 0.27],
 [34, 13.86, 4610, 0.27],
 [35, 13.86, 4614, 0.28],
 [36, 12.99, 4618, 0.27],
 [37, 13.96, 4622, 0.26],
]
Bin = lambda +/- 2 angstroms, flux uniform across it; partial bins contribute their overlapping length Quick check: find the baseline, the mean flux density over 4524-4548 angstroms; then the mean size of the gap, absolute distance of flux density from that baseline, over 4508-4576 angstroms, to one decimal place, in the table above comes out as 1.2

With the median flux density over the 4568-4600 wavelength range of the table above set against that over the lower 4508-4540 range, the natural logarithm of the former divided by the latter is 0.03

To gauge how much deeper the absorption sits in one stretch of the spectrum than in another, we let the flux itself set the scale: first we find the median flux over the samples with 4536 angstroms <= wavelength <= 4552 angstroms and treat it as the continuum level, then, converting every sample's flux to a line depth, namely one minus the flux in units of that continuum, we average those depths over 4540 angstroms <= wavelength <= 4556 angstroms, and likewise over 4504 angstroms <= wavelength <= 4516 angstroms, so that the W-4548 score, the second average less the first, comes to -0.11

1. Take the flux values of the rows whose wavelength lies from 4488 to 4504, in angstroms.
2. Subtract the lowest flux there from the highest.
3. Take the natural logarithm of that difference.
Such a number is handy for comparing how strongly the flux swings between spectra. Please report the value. 0.2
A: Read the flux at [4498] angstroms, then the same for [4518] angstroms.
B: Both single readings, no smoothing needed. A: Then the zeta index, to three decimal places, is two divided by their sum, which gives 0.083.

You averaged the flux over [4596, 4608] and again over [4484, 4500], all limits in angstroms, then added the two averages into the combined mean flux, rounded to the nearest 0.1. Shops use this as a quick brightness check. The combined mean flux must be 24.3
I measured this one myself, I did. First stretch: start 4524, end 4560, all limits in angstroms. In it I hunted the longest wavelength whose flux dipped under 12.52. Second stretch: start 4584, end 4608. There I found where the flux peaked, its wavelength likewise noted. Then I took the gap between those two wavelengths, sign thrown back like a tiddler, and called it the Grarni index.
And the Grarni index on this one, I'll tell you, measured 52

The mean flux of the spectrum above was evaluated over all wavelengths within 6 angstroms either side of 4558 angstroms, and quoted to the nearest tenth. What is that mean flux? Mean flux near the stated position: 12.8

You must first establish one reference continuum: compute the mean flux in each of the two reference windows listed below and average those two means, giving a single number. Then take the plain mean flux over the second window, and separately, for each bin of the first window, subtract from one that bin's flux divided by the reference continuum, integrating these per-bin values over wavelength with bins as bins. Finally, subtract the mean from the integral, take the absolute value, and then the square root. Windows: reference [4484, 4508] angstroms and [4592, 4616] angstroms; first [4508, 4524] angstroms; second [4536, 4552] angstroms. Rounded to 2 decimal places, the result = 3.50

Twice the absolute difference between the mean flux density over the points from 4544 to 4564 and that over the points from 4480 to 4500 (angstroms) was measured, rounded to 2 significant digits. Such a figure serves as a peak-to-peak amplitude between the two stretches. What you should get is 1.3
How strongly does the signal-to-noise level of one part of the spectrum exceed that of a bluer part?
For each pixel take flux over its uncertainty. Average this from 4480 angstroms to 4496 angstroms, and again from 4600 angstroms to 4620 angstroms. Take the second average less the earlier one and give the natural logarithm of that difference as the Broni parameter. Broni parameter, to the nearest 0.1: 1.9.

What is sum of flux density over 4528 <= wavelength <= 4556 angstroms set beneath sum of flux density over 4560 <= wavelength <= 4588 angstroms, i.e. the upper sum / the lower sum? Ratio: 1.11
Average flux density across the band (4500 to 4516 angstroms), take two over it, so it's 0.155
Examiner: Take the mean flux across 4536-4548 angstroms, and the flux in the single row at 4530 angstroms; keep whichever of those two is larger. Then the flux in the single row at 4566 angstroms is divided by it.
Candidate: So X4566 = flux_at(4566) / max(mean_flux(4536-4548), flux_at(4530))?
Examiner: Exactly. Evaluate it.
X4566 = 1.075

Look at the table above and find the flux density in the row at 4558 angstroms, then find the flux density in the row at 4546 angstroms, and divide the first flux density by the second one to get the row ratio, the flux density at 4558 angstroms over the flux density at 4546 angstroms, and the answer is 1.13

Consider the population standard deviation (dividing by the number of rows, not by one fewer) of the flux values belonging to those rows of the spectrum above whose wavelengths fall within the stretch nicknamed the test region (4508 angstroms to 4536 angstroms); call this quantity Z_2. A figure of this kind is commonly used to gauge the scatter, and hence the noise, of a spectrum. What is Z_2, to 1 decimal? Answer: 1.1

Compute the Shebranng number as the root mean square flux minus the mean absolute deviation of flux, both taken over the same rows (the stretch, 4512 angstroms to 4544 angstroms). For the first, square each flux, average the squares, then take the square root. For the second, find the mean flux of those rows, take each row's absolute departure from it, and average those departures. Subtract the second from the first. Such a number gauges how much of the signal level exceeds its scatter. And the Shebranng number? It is 11.1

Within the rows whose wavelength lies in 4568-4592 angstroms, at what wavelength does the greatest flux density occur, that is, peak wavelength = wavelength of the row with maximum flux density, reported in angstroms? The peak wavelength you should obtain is 4570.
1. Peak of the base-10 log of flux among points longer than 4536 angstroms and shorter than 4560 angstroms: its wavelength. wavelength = 4558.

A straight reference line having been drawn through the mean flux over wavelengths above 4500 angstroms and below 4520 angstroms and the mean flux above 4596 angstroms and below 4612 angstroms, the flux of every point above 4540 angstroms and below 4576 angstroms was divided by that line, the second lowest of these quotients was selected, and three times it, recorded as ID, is 2.71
